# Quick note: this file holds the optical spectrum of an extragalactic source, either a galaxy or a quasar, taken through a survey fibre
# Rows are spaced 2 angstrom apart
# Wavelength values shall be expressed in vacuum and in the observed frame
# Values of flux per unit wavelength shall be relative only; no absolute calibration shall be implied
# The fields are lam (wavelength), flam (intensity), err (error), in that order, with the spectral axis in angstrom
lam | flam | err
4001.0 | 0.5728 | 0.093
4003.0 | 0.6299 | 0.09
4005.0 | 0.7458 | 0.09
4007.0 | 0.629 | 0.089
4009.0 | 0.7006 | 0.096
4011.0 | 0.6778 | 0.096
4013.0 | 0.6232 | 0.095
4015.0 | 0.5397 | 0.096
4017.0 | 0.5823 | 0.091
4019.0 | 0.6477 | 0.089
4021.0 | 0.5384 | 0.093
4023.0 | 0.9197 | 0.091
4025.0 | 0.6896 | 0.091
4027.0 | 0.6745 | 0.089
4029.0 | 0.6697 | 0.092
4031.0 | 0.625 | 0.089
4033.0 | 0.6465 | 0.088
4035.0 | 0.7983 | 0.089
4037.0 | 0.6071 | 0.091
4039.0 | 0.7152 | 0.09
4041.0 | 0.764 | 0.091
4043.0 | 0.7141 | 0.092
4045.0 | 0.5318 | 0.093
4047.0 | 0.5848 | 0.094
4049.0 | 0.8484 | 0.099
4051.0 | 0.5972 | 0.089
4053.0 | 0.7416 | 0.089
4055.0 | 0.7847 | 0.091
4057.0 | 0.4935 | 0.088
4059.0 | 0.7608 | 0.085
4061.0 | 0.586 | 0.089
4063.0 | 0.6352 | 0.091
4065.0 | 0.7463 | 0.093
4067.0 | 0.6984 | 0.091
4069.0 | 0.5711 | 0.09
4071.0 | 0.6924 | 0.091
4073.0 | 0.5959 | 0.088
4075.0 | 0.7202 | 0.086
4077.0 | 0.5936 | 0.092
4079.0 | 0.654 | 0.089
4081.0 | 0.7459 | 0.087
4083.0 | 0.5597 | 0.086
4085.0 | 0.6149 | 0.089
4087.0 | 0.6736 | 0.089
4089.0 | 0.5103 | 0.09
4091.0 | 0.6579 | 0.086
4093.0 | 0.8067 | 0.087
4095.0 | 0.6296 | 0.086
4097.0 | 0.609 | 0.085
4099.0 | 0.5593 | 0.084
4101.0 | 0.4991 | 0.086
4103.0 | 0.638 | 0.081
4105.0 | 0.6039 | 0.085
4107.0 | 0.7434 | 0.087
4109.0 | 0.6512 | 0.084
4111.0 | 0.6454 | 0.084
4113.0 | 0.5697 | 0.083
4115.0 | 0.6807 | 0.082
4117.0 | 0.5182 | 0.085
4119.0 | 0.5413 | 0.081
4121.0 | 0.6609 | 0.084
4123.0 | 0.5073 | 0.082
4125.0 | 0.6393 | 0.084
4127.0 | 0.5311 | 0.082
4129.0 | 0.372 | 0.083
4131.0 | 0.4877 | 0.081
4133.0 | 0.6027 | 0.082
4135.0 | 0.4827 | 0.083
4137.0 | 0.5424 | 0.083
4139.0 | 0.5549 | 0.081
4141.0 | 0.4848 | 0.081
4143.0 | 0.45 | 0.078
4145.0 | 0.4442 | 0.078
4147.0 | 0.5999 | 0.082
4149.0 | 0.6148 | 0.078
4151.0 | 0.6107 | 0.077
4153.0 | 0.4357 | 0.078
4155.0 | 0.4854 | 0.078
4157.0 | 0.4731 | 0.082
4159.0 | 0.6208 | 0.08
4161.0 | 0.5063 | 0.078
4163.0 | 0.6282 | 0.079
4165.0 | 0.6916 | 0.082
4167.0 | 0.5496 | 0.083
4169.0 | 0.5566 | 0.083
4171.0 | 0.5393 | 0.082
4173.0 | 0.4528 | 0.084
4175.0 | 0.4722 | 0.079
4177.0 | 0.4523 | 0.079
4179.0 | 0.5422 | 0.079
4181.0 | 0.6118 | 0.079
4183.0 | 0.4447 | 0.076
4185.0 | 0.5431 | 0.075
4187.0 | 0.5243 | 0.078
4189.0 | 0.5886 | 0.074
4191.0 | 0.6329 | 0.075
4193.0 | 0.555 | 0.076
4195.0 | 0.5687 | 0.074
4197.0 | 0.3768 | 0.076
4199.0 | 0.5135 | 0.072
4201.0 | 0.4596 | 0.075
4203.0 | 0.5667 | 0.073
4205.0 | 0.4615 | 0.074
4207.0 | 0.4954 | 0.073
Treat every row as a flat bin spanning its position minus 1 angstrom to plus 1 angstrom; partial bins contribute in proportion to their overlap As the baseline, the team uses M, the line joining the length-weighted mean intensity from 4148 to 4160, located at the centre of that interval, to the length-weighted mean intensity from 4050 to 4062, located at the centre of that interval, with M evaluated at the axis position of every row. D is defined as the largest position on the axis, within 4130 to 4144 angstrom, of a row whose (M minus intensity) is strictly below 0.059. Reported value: 4139.0 angstrom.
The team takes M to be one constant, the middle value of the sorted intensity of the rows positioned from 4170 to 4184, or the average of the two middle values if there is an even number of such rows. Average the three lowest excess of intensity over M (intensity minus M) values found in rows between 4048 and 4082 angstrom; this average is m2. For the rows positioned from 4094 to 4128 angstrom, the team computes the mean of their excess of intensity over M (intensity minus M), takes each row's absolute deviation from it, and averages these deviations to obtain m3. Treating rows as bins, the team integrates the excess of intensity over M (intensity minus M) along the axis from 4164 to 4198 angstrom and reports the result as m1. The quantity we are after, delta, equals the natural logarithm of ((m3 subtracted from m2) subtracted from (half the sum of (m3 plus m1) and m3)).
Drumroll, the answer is 0.1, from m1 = 2.2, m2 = 0.08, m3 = 0.057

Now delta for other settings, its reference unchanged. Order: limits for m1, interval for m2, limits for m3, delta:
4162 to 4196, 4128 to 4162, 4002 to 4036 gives 0.4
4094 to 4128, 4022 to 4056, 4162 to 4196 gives 0.8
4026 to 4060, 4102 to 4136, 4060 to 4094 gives 1.3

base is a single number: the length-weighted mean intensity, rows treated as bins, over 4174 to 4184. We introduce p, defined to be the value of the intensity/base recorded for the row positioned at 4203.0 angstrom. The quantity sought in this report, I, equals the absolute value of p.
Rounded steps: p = 1.12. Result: 1.12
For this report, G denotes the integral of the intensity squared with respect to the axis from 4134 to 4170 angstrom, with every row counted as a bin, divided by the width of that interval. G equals 0.30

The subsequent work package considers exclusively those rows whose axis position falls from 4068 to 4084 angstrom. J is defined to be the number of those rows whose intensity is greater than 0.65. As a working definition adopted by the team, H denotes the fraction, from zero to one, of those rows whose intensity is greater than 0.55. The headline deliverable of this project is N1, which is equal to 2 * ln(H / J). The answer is -2.8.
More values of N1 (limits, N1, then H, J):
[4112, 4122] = -2.4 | 0.60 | 2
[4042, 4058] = -3.3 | 0.75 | 4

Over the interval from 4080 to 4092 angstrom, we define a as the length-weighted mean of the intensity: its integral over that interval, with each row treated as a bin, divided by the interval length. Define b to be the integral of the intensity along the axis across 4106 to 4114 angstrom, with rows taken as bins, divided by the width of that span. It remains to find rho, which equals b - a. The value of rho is 0.03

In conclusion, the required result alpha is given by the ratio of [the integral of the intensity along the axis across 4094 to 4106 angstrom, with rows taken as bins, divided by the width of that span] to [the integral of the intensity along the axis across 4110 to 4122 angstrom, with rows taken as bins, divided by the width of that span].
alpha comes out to 0.98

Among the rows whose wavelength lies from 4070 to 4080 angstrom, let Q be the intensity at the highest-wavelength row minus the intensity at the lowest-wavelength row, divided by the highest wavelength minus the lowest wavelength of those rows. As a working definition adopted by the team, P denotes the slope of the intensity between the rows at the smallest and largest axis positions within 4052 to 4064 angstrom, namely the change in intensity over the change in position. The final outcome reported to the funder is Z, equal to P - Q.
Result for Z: -0.006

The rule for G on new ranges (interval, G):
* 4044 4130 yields 0.40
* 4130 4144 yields 0.27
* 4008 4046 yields 0.45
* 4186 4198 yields 0.30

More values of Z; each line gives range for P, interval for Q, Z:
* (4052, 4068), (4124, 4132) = 0.022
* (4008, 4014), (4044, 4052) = -0.030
